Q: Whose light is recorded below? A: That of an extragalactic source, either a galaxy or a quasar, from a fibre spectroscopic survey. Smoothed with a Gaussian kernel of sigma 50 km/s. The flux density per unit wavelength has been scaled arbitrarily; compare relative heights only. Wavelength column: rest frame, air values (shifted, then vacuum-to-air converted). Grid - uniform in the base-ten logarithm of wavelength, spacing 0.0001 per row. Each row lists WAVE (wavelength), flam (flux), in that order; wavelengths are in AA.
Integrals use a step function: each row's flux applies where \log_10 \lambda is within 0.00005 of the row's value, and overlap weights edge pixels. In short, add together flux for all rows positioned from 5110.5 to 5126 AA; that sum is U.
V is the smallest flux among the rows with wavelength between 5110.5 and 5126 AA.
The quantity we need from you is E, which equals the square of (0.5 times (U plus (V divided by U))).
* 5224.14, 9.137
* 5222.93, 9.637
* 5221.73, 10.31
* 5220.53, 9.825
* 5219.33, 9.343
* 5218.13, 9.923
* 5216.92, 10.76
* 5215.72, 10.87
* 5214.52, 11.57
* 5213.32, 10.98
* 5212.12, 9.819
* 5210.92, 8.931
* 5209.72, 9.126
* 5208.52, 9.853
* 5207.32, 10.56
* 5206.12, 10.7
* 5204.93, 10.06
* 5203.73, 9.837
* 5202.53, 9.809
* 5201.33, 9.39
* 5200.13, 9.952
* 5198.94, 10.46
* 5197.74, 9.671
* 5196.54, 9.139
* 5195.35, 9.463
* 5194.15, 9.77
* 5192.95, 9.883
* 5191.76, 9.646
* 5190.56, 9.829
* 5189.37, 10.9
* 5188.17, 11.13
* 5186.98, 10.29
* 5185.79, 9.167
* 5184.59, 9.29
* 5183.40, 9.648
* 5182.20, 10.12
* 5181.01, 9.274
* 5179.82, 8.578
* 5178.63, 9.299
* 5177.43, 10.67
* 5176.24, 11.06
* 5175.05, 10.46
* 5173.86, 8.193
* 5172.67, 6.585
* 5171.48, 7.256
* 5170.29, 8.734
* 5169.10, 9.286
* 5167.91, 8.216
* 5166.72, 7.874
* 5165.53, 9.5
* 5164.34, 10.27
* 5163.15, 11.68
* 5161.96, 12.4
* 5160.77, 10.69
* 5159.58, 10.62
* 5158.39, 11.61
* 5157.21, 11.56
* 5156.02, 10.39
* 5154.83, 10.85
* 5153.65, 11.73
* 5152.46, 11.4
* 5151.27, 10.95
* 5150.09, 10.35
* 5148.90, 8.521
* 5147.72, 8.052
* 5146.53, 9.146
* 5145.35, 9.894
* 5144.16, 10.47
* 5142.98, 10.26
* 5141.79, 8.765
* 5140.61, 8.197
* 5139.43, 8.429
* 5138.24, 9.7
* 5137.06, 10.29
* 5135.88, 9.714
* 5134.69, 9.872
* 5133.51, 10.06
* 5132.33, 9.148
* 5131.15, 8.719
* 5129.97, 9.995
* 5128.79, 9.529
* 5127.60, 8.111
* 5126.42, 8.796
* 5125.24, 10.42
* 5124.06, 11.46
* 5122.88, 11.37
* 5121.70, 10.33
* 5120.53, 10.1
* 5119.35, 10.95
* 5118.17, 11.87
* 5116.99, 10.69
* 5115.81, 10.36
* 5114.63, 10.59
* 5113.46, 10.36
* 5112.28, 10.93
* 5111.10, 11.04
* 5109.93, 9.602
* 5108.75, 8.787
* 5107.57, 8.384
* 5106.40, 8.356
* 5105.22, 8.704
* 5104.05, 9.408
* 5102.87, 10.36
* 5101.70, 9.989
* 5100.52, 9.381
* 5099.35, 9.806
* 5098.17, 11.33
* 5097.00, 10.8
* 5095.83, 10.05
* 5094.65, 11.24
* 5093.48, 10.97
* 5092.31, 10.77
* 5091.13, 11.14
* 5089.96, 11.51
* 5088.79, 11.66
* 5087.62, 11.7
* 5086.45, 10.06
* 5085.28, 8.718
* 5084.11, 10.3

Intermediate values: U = 140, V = 10.1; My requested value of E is 4938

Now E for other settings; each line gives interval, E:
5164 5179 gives 3449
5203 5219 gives 4426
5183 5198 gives 4089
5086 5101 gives 4934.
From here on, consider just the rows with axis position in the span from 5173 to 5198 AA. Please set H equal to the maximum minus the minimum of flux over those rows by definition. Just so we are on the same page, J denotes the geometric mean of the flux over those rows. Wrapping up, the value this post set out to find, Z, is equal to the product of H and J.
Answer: 29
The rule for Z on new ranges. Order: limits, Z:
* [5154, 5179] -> 57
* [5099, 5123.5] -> 35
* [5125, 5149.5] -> 22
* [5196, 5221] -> 26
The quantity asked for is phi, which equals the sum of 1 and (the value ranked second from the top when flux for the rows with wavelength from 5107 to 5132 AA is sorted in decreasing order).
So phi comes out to 12.5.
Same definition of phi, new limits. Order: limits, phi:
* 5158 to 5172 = 12.7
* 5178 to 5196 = 11.9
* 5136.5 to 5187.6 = 12.7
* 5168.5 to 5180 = 11.7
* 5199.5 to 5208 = 11.6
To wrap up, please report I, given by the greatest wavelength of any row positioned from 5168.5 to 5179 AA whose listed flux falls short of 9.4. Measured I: 5178.63 AA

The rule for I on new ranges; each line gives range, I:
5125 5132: 5131.15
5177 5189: 5185.79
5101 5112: 5108.75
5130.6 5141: 5140.61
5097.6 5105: 5100.52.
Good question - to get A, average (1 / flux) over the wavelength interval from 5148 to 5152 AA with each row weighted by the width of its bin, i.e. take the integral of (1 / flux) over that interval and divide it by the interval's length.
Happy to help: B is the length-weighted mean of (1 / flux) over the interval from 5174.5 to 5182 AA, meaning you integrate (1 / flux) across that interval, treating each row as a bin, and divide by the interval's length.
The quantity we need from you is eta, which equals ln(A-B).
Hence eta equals -6.7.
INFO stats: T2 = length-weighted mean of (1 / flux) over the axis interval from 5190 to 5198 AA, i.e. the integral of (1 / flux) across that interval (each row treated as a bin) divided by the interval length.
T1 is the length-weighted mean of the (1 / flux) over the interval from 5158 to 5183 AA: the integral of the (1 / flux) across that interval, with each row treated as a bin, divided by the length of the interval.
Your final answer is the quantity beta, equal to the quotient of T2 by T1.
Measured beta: 0.97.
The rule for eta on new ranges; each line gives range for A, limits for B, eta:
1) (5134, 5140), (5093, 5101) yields -4.7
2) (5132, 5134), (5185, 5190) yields -5.0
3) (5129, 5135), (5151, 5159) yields -4.1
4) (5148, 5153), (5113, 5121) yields -5.0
